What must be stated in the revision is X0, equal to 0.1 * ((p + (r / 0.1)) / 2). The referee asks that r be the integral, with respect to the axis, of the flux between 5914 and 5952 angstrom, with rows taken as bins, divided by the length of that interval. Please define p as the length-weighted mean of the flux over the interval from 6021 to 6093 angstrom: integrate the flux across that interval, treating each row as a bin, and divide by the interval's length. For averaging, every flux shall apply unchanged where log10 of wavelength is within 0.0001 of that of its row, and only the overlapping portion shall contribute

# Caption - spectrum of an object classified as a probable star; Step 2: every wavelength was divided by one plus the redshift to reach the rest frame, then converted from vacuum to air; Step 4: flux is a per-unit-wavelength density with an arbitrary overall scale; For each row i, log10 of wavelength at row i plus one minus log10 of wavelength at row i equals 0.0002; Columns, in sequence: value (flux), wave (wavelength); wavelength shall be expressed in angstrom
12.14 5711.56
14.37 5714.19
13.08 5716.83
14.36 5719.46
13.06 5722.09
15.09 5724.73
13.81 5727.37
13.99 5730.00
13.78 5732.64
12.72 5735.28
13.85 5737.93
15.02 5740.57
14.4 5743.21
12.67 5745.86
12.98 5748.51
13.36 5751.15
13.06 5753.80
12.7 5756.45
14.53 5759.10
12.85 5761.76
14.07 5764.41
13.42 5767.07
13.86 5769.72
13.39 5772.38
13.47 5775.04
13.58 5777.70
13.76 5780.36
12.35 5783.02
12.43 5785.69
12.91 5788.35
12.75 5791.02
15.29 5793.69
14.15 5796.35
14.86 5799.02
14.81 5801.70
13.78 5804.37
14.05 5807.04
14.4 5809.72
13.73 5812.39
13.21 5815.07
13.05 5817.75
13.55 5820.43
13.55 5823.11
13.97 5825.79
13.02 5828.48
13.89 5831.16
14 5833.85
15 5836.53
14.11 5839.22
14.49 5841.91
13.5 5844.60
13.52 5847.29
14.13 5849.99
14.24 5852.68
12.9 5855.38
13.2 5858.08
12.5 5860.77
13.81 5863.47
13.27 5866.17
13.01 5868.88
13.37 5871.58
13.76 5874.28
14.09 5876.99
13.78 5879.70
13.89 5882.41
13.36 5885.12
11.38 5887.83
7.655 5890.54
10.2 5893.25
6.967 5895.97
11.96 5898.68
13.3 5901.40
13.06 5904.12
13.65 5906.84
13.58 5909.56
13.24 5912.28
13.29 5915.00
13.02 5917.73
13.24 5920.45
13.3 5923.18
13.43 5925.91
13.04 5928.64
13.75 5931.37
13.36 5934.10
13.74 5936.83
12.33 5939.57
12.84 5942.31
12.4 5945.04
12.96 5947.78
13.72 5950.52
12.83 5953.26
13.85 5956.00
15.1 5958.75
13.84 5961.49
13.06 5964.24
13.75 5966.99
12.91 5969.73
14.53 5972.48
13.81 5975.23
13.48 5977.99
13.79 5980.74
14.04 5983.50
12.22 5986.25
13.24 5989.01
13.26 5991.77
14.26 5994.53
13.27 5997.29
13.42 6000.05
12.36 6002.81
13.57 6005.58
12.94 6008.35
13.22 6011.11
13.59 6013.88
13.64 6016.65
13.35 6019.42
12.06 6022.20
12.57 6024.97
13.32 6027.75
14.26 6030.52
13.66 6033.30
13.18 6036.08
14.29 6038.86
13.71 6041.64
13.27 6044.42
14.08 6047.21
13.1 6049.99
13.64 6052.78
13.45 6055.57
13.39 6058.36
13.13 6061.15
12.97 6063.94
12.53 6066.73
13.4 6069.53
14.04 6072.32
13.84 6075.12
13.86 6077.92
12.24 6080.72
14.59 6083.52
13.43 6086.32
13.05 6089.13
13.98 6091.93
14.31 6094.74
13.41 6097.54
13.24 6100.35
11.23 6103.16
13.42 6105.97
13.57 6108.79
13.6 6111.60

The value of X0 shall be 7.3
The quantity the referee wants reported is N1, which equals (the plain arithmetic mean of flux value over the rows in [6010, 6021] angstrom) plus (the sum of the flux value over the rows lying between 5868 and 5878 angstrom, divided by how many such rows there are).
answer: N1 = 27.0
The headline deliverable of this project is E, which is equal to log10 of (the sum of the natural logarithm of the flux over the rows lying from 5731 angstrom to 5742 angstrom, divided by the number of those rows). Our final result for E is 0.4193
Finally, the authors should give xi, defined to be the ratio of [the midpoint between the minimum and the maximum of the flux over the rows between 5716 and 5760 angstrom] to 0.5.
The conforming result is 27.8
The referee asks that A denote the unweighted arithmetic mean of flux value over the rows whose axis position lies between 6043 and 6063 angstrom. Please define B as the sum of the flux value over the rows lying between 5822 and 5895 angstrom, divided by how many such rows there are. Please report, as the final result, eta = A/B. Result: 1.01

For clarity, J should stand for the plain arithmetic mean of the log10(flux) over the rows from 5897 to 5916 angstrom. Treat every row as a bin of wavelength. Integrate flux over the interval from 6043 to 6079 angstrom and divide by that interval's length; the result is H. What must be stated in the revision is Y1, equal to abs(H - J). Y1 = 12.3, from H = 13.4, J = 1.12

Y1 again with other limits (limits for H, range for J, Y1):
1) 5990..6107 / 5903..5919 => 12.2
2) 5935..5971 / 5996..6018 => 12.2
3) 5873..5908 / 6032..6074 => 10.9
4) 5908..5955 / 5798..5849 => 12.0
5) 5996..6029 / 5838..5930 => 12.0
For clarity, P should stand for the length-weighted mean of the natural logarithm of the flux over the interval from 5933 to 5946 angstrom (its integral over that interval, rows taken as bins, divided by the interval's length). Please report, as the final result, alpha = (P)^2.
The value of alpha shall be 6.55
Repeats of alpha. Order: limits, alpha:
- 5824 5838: 6.95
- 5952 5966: 6.85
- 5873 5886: 6.88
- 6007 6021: 6.71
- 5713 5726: 6.95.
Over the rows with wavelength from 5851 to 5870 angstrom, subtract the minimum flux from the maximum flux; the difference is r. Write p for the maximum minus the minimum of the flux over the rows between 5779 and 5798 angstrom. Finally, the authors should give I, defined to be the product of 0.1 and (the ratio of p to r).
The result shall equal 0.17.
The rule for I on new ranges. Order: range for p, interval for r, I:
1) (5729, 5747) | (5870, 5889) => 0.09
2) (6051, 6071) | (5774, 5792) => 0.08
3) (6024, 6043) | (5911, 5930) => 0.42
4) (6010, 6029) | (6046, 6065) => 0.14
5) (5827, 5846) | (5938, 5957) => 0.13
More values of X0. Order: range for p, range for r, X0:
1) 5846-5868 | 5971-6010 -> 7.4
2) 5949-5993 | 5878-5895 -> 6.5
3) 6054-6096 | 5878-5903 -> 6.4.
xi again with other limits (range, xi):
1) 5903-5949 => 26.1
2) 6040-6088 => 26.8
